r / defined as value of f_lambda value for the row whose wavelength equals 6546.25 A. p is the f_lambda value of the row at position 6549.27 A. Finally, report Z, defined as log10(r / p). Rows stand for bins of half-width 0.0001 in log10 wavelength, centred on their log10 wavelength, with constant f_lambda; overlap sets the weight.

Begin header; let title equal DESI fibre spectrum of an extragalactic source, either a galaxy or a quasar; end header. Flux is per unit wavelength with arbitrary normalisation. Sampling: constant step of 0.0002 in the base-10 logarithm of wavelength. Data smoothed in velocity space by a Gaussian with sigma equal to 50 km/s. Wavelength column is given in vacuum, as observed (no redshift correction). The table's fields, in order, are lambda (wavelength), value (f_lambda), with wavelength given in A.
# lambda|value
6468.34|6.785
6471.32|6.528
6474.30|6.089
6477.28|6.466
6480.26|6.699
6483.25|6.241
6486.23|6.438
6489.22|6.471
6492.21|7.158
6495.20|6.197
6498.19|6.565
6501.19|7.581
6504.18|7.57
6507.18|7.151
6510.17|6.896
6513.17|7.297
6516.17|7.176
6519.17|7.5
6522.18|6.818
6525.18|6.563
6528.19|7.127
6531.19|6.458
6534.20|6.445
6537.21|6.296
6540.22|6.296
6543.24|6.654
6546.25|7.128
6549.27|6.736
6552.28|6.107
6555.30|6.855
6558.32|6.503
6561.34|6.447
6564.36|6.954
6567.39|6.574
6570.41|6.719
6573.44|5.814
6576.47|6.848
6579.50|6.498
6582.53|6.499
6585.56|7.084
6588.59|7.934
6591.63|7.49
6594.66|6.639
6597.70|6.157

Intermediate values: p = 6.736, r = 7.128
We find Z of 0.02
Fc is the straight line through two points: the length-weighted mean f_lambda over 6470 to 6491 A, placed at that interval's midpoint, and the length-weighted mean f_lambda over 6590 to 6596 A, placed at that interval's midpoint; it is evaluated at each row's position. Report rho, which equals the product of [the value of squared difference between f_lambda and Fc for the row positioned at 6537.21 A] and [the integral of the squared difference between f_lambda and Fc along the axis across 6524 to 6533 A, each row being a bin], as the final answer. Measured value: 0.18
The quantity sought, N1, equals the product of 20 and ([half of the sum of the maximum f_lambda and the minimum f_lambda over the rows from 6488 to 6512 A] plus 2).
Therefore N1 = 177.8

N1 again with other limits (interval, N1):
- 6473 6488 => 167.9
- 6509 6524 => 183.2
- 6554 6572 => 174.0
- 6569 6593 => 177.5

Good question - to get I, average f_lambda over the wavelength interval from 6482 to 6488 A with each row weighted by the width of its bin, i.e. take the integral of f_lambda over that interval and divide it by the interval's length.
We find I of 6.4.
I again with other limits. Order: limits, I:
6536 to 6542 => 6.3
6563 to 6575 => 6.5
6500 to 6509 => 7.4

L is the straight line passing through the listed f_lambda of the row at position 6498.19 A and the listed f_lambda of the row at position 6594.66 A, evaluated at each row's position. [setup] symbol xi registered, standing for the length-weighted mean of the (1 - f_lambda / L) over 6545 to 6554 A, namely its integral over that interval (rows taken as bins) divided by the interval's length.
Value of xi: -0.007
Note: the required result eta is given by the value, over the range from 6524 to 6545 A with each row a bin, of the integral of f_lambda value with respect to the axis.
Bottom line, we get 138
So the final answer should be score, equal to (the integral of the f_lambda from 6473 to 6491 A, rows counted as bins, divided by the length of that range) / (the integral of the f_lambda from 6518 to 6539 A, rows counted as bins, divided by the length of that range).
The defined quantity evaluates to 0.95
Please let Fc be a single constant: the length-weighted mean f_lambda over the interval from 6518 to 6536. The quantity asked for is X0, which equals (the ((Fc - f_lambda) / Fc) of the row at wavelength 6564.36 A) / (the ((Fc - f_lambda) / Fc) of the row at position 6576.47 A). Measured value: 3.1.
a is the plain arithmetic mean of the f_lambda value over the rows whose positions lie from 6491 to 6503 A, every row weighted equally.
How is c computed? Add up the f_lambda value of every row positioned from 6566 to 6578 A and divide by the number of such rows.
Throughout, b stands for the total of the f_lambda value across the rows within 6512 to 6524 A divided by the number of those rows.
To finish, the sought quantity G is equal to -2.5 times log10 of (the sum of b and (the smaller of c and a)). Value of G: -2.84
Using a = 6.9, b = 7.2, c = 6.49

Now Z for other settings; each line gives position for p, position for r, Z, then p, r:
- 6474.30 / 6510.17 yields 0.05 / 6.089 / 6.896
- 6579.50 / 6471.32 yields 0.00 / 6.498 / 6.528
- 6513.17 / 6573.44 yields -0.10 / 7.297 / 5.814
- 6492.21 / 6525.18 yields -0.04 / 7.158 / 6.563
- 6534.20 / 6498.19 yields 0.01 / 6.445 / 6.565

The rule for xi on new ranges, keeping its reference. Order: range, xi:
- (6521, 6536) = -0.013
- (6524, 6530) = -0.038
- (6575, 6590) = -0.051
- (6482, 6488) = 0.031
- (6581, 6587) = -0.024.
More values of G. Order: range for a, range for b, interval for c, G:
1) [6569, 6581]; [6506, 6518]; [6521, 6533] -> -2.83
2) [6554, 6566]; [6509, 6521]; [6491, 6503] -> -2.86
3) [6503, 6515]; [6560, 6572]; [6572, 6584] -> -2.79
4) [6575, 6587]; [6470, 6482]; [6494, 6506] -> -2.80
